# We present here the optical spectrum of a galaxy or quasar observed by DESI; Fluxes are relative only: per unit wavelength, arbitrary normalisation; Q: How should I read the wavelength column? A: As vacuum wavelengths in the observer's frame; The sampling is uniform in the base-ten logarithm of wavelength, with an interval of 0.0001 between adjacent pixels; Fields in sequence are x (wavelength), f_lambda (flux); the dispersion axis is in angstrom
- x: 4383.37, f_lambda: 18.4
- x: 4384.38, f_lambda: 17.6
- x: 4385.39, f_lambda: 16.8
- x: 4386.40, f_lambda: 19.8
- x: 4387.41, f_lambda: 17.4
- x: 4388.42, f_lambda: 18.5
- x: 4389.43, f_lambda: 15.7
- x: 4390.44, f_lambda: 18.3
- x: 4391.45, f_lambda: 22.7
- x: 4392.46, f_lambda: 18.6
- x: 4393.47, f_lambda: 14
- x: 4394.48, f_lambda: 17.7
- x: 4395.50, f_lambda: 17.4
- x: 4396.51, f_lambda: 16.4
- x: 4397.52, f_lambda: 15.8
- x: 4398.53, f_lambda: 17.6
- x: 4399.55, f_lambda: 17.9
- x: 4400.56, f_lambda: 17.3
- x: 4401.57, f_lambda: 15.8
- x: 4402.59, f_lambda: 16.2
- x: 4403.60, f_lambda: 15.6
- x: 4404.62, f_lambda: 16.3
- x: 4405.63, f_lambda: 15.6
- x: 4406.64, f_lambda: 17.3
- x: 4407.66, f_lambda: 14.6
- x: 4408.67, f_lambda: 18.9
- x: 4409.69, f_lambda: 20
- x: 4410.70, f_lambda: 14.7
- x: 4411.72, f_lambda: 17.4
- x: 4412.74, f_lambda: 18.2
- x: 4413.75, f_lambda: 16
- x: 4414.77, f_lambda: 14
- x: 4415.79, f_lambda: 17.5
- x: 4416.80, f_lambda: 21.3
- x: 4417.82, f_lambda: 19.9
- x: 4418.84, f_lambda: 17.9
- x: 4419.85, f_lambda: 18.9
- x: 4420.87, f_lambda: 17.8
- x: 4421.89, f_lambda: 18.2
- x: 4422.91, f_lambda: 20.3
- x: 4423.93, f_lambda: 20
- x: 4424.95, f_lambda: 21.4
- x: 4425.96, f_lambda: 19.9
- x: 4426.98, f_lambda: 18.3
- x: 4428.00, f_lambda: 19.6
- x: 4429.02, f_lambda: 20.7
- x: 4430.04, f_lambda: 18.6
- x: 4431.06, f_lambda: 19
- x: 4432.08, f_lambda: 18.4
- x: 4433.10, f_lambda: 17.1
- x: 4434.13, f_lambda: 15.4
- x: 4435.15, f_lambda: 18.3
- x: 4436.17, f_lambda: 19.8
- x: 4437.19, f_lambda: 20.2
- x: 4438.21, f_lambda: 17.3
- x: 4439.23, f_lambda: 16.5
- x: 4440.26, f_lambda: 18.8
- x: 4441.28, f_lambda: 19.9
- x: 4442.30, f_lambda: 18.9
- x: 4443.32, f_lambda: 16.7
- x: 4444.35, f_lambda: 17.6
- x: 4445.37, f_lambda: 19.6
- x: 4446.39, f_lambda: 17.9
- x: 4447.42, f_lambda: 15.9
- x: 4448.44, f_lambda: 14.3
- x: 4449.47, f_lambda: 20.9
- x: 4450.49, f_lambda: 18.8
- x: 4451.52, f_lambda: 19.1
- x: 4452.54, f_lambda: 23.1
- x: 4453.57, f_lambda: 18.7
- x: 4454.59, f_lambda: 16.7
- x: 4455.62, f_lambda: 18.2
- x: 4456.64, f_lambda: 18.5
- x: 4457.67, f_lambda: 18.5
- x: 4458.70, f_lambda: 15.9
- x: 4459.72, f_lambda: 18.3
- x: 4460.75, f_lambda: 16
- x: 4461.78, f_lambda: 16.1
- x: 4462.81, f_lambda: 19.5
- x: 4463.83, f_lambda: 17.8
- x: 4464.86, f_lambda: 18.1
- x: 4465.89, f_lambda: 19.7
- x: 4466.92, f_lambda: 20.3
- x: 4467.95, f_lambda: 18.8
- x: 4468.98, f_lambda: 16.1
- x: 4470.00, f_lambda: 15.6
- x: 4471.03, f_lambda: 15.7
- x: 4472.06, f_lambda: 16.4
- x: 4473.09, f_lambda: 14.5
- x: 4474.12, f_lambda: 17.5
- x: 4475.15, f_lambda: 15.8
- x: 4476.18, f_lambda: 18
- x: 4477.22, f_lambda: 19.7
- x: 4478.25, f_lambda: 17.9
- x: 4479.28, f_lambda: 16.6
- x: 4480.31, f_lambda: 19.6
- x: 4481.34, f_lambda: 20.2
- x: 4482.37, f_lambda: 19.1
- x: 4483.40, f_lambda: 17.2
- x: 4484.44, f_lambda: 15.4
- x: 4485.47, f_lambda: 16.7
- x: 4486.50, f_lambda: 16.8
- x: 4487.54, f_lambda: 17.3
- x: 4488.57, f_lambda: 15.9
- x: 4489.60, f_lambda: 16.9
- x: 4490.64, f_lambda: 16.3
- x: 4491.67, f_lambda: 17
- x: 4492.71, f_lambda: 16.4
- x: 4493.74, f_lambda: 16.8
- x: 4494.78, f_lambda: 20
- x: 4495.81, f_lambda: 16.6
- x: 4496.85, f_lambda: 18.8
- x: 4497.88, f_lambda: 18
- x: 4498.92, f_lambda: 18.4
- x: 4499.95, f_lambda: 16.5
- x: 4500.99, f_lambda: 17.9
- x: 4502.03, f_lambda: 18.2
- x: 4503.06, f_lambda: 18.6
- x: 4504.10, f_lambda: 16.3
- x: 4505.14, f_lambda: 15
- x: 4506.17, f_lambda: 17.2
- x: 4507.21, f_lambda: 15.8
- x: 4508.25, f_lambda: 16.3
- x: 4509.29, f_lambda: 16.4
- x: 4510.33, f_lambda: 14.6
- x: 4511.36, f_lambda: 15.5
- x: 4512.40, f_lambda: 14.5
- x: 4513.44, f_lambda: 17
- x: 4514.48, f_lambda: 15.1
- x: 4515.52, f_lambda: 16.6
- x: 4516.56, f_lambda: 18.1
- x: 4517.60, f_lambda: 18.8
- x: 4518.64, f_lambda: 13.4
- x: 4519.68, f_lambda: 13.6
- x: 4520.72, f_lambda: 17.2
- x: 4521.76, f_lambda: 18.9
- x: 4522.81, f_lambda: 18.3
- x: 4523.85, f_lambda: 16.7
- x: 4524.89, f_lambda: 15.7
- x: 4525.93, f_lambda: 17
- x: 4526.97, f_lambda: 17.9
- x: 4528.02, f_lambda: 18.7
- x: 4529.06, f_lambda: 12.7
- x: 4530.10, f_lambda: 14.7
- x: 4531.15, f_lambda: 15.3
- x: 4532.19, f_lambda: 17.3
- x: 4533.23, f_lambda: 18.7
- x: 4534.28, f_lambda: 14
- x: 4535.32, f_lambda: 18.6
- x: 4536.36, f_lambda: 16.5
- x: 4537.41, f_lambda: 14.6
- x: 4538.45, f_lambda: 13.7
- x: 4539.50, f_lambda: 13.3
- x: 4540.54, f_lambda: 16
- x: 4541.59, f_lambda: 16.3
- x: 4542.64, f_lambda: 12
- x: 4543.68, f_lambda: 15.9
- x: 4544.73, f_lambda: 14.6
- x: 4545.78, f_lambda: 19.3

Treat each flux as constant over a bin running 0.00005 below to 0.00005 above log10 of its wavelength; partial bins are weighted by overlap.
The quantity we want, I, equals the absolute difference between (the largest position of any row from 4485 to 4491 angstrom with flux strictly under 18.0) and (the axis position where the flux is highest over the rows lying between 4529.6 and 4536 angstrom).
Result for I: 42.6 angstrom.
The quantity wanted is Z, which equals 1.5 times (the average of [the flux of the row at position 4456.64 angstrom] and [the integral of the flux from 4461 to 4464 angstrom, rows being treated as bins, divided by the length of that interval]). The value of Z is 27.1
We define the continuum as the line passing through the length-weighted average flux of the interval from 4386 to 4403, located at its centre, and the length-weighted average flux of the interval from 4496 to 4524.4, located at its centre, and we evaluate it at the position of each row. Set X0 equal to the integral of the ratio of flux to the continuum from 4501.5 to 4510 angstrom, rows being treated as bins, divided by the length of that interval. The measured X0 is 1.00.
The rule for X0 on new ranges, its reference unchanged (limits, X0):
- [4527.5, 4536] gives 0.98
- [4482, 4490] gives 1.00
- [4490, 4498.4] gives 1.04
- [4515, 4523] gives 1.01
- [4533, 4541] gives 0.94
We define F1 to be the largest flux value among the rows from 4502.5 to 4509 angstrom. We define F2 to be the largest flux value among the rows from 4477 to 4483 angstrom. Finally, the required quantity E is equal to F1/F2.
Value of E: 0.92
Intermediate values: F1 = 18.6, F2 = 20.2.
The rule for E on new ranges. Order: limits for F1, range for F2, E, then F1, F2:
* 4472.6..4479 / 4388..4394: 0.87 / 19.7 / 22.7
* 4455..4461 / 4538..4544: 1.13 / 18.5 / 16.3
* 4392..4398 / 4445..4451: 0.89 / 18.6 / 20.9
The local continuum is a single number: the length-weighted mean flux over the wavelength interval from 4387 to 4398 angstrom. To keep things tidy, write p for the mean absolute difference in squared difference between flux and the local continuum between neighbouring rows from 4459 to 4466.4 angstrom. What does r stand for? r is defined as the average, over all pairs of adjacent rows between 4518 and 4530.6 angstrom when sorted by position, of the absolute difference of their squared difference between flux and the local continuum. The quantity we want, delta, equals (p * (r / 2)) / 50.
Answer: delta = 0.121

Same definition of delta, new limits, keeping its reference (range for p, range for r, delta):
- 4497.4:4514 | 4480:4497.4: 0.072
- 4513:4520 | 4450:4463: 0.277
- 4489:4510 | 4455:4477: 0.050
